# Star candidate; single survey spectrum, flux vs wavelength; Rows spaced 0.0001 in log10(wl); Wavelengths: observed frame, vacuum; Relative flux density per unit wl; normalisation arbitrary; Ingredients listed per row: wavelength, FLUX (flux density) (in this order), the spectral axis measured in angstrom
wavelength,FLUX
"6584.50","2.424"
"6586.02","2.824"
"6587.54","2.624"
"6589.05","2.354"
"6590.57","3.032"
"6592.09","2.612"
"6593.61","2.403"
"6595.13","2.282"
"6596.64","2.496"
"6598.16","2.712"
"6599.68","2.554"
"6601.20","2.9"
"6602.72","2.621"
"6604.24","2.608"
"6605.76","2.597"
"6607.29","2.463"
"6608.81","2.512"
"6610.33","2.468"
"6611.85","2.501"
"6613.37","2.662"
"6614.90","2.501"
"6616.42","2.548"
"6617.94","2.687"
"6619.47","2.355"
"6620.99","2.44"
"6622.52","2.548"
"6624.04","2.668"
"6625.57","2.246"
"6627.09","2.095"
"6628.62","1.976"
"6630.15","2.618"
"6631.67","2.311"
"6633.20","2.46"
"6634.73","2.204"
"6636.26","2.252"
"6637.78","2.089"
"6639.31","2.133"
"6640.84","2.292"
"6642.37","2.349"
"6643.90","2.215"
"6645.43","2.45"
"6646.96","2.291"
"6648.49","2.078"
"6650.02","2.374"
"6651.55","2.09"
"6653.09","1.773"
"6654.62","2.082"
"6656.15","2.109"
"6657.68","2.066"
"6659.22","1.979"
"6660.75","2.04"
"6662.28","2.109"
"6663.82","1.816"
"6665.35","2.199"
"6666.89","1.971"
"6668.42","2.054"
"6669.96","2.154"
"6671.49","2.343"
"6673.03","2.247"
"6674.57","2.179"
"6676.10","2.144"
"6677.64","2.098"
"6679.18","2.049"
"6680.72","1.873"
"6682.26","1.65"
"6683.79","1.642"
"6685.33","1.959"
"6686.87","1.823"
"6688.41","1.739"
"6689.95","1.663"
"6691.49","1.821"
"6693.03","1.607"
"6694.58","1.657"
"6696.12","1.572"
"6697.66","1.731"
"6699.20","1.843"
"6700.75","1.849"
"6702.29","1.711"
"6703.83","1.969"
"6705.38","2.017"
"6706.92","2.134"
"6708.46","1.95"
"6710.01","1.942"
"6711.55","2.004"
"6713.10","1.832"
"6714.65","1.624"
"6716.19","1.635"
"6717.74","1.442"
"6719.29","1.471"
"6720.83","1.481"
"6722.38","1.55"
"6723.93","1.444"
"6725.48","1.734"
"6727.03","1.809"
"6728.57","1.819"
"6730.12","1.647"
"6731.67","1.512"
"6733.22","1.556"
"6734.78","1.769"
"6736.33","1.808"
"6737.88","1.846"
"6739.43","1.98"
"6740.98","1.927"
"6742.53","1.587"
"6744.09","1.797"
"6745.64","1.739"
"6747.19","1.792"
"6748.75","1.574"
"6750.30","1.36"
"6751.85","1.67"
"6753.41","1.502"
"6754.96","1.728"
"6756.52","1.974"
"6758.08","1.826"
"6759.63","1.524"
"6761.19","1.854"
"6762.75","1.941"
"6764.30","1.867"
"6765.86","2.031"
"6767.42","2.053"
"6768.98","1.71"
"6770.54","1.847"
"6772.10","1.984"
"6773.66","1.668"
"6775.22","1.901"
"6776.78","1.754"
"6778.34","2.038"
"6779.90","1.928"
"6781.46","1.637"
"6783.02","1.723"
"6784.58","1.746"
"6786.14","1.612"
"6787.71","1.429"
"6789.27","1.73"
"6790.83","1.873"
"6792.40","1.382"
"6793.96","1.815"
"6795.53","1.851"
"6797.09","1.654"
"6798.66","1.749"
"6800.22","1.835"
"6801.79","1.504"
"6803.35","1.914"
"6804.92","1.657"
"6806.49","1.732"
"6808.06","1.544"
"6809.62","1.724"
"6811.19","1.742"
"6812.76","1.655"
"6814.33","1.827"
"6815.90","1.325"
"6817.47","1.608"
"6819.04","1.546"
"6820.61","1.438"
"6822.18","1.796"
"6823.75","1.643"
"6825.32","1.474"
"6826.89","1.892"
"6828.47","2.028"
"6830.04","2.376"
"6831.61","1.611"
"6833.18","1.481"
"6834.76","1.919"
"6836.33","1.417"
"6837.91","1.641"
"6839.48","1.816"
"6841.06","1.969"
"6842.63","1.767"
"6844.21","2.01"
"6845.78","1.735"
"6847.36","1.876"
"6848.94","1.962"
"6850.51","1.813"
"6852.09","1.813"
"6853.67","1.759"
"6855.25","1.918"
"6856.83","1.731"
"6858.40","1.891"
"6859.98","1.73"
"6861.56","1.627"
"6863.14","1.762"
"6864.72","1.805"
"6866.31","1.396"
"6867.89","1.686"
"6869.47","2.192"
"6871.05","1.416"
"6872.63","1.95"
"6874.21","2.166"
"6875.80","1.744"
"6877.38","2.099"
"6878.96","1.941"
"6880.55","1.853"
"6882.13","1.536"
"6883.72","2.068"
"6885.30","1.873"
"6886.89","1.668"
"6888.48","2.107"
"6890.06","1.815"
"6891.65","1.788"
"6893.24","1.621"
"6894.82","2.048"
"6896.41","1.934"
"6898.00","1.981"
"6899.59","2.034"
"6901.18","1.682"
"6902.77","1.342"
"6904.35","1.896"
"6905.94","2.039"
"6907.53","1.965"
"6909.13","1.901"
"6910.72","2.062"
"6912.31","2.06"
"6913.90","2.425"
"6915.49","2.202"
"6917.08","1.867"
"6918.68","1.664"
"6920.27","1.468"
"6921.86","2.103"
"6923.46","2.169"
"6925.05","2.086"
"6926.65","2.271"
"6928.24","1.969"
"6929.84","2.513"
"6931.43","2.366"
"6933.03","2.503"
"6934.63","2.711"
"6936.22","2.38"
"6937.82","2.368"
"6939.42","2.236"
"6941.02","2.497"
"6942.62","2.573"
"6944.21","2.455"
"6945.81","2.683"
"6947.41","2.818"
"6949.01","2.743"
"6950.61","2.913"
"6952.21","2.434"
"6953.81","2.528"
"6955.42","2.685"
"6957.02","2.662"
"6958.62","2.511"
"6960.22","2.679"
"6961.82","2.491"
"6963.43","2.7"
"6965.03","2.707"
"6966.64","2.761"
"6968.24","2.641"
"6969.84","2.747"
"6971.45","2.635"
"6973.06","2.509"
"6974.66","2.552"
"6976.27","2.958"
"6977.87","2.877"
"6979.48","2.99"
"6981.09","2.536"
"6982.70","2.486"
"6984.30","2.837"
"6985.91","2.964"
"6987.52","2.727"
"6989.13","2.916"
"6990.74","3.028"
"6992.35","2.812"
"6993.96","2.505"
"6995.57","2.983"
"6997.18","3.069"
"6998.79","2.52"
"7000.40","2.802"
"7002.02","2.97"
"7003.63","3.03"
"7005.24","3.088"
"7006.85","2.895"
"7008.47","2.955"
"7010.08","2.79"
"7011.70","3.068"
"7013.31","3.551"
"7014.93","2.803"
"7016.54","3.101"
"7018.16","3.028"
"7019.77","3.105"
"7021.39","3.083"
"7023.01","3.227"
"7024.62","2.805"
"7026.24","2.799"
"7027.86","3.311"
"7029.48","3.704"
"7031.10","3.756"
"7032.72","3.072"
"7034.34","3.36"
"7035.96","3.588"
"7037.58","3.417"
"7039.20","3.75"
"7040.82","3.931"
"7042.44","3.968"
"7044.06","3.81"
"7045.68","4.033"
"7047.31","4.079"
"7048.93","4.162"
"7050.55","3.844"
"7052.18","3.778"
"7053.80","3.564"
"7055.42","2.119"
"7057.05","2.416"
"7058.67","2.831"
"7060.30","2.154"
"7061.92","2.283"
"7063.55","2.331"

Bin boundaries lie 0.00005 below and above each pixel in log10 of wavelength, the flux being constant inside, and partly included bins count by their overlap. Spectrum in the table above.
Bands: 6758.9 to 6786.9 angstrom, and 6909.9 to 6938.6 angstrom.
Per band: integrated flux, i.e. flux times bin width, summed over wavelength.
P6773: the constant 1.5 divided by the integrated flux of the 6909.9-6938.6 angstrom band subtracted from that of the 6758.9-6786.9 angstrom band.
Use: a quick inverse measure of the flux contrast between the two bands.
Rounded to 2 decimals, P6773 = -0.13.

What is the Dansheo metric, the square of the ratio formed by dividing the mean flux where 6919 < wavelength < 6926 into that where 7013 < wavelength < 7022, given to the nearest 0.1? 2.5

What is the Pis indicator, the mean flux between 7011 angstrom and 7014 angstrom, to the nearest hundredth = 3.31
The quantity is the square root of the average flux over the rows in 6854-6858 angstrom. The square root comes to 1.35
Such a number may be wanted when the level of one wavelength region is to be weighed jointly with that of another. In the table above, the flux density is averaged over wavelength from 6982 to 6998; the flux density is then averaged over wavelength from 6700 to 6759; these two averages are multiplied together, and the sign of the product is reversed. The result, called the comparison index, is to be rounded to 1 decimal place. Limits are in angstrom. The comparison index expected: -4.9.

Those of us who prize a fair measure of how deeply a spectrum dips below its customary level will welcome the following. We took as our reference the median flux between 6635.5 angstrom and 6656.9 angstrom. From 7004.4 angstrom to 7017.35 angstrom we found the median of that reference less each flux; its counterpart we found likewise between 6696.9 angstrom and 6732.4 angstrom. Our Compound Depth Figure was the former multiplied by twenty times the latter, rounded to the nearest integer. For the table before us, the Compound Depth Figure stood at -7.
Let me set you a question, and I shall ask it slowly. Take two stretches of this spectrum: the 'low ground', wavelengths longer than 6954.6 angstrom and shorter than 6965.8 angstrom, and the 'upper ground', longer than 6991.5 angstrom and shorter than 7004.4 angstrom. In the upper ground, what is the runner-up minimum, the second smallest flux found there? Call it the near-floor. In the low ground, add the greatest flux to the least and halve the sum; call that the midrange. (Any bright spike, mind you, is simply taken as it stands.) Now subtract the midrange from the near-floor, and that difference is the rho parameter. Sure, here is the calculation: -0.1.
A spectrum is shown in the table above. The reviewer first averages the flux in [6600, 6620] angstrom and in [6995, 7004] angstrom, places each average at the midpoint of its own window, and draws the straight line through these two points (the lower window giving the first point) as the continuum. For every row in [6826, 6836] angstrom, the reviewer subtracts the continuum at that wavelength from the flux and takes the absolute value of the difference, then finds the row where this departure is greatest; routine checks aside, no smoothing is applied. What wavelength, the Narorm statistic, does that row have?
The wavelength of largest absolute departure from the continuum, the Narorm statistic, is 6833.18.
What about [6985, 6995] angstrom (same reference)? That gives 6993.96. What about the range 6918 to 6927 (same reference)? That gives 6920.27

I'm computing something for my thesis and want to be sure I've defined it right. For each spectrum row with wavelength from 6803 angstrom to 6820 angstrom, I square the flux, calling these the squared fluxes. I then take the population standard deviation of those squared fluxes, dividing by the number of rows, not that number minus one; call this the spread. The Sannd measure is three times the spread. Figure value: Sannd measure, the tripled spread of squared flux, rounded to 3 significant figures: 1.47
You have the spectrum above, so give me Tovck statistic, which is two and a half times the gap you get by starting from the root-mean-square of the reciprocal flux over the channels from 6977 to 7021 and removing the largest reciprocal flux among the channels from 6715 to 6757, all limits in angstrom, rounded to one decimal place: -1.0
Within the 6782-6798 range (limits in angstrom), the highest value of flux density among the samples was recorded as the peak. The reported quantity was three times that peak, 5.6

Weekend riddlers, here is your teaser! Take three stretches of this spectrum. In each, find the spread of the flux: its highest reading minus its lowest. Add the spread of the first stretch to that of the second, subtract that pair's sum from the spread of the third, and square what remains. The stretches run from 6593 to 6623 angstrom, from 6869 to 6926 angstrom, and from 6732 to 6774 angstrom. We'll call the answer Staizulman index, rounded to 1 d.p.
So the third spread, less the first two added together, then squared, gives 1.0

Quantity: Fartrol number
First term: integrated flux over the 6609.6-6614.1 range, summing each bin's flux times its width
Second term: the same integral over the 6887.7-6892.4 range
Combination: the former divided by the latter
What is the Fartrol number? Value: 1.3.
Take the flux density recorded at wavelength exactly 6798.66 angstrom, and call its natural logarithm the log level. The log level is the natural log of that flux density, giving 0.56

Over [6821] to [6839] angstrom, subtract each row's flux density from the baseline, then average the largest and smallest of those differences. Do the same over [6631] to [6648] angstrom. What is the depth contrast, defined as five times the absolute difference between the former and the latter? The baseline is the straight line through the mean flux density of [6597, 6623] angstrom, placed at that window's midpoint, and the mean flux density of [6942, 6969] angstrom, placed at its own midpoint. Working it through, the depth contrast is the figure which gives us 2.1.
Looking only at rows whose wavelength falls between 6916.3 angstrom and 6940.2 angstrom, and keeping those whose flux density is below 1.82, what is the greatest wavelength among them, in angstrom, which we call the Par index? 6920.27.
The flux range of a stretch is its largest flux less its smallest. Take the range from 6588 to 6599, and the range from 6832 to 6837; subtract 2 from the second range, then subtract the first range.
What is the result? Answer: -2.25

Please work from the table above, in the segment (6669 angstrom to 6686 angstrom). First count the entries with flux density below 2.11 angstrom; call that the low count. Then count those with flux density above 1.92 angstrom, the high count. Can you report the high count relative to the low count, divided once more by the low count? 0.22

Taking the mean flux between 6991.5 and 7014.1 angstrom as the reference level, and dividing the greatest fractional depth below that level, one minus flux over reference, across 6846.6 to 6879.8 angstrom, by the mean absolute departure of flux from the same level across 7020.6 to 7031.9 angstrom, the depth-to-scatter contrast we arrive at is 1.4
